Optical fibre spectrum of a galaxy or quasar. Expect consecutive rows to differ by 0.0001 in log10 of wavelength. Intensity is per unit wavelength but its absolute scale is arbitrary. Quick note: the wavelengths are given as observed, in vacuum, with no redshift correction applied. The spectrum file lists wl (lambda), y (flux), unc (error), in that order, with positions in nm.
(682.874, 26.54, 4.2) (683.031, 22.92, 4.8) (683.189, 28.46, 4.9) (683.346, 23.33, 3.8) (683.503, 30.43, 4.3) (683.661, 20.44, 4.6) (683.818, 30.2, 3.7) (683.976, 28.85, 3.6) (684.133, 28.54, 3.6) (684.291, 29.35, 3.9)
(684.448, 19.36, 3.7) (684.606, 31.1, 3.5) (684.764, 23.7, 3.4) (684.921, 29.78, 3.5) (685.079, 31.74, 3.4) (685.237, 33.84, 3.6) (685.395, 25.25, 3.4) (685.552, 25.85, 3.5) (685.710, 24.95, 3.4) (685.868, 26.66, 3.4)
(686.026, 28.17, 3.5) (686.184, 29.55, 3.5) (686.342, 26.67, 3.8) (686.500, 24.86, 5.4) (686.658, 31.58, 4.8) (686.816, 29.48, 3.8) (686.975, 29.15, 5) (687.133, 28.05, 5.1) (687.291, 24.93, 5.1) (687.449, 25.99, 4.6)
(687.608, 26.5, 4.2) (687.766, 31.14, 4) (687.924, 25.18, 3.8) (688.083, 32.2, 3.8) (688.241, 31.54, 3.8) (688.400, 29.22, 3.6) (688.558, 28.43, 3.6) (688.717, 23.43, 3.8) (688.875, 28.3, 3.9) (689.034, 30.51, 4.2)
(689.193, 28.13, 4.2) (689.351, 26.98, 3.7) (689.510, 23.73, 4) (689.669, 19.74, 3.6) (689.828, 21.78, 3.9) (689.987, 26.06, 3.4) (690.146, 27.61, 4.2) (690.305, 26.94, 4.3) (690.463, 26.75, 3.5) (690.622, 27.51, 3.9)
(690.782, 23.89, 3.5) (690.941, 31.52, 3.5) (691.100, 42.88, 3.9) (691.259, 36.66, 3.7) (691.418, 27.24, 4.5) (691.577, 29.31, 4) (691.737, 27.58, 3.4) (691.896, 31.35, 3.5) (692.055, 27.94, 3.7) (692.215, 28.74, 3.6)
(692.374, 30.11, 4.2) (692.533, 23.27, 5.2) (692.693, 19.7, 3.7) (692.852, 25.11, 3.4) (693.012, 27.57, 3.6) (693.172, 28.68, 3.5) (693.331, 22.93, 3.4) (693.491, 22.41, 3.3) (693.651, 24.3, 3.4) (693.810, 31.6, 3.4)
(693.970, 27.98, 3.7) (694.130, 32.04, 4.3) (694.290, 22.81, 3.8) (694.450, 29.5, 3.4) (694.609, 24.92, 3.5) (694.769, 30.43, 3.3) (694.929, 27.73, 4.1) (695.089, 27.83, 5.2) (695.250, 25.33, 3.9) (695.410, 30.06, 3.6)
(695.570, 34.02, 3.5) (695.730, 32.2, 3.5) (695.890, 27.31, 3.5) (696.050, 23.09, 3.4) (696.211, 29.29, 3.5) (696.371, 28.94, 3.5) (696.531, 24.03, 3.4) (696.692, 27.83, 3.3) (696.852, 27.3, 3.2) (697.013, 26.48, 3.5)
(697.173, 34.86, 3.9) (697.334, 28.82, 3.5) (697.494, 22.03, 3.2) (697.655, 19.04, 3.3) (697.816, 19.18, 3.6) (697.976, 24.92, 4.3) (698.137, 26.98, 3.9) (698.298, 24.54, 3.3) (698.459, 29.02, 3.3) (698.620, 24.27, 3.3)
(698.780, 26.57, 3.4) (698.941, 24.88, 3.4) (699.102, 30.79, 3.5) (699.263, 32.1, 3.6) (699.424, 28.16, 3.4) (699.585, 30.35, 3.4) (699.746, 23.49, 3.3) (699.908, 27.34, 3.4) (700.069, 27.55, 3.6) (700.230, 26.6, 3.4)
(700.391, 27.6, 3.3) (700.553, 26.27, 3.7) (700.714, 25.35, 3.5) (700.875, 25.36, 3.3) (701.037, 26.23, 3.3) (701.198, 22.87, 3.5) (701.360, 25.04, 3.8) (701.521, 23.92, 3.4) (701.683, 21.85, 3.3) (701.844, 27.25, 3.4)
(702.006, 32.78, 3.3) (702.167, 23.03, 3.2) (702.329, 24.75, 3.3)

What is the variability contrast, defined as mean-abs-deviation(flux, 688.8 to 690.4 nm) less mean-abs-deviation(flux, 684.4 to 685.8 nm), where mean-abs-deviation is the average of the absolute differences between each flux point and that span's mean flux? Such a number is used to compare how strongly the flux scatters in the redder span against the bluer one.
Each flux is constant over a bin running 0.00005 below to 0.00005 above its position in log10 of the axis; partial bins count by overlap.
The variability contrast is -1.3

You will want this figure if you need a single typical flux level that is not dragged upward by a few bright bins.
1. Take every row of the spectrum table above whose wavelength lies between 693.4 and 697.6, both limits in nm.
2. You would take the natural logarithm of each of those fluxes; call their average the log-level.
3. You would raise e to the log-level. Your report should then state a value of 27.6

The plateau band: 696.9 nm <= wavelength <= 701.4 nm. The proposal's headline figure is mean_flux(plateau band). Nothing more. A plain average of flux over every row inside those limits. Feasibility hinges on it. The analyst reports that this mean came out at 26.3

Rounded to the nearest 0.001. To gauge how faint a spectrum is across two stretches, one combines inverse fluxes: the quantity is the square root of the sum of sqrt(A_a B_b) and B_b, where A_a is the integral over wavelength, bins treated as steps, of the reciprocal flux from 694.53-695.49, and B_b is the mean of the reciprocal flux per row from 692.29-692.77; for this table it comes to 0.284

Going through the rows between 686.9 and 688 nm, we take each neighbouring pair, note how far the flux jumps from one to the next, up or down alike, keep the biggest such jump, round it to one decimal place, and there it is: 6.0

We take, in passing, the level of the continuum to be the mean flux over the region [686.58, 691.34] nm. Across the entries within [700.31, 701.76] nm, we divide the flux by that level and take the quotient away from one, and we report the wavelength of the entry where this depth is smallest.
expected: 700.391 nm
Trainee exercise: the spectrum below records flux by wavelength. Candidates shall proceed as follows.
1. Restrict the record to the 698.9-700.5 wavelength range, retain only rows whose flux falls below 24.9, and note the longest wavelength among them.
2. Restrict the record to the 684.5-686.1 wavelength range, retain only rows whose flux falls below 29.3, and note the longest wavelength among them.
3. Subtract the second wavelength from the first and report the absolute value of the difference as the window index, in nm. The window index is 13.72 nm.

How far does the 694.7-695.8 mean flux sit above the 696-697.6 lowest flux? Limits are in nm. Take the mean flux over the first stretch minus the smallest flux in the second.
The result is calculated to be 7.6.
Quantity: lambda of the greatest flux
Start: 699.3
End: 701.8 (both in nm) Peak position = 699.585 nm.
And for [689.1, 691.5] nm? 691.100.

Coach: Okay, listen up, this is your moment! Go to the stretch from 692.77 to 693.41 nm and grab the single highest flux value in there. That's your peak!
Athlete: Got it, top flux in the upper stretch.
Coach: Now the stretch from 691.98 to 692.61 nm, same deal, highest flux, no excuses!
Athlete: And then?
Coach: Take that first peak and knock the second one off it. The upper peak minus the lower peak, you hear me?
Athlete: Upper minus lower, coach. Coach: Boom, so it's -1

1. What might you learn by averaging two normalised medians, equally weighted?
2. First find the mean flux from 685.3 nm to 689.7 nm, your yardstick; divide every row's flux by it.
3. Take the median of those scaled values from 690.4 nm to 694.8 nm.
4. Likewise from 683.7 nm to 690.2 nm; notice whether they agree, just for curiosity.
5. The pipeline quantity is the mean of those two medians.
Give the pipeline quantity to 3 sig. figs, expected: 1.02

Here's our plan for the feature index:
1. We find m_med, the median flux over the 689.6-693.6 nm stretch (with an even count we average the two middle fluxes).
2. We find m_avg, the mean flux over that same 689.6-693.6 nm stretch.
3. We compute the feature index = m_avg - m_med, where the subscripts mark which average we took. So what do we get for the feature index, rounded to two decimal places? -0.18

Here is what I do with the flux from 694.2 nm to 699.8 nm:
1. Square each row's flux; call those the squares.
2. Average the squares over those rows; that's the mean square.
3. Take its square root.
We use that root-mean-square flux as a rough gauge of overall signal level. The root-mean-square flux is 27.4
